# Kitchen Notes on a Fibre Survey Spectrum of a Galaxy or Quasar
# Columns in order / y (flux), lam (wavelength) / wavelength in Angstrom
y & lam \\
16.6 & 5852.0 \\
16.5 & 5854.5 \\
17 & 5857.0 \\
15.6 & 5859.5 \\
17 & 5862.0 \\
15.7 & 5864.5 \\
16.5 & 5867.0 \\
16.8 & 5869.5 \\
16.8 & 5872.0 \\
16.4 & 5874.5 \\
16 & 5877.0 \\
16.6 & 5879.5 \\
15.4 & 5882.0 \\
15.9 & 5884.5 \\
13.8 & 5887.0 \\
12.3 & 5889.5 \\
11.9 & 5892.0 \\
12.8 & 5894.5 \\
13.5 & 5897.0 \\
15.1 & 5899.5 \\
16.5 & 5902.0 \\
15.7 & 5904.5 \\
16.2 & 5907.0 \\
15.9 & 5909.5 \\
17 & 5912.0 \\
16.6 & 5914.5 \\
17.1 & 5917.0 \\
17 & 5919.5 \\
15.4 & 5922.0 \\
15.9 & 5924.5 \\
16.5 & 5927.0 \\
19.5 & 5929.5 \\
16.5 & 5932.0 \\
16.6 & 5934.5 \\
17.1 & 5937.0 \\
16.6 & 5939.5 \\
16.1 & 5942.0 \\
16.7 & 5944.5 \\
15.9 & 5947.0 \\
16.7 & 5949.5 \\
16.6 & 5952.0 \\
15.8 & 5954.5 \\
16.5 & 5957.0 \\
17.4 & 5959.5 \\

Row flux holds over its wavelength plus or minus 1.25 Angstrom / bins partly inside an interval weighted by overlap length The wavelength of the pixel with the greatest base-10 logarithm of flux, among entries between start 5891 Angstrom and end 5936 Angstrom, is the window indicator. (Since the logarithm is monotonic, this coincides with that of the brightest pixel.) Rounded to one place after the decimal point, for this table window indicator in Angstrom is 5929.5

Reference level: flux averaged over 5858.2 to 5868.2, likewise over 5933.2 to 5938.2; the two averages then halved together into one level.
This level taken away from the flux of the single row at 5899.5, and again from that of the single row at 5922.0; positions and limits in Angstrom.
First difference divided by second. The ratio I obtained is 1.3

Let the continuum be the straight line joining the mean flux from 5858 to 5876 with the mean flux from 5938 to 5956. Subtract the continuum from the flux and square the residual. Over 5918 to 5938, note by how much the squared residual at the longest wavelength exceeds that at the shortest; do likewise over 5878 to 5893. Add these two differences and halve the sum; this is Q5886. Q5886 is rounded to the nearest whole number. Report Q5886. 10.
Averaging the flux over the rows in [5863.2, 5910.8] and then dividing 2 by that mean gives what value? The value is 0.131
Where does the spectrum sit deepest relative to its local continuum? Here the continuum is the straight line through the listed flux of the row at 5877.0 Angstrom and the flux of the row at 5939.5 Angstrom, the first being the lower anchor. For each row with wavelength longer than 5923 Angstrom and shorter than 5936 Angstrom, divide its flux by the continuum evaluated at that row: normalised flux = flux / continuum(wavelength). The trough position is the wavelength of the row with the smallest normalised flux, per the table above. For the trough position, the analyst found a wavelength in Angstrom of 5924.5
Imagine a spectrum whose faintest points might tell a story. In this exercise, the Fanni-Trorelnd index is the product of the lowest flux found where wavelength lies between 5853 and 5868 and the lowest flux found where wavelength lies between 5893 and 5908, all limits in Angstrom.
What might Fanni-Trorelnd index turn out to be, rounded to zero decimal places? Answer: 200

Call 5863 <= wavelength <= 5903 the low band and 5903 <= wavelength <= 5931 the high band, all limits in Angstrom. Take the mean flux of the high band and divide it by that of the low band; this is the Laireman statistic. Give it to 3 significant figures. 1.10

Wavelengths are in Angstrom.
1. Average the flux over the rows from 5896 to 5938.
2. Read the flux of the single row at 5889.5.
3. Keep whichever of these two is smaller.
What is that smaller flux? 12.3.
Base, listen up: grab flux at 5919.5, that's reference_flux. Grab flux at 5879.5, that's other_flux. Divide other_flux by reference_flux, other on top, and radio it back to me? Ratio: 0.98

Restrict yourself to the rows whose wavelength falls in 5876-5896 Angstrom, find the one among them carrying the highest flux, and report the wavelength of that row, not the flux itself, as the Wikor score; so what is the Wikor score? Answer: 5879.5 Angstrom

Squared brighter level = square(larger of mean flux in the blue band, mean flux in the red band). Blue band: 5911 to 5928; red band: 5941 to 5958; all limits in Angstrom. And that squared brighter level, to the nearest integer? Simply 272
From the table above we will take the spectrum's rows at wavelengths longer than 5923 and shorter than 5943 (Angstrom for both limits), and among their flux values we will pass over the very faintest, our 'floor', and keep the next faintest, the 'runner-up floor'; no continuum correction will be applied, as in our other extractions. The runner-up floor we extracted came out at 16.1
